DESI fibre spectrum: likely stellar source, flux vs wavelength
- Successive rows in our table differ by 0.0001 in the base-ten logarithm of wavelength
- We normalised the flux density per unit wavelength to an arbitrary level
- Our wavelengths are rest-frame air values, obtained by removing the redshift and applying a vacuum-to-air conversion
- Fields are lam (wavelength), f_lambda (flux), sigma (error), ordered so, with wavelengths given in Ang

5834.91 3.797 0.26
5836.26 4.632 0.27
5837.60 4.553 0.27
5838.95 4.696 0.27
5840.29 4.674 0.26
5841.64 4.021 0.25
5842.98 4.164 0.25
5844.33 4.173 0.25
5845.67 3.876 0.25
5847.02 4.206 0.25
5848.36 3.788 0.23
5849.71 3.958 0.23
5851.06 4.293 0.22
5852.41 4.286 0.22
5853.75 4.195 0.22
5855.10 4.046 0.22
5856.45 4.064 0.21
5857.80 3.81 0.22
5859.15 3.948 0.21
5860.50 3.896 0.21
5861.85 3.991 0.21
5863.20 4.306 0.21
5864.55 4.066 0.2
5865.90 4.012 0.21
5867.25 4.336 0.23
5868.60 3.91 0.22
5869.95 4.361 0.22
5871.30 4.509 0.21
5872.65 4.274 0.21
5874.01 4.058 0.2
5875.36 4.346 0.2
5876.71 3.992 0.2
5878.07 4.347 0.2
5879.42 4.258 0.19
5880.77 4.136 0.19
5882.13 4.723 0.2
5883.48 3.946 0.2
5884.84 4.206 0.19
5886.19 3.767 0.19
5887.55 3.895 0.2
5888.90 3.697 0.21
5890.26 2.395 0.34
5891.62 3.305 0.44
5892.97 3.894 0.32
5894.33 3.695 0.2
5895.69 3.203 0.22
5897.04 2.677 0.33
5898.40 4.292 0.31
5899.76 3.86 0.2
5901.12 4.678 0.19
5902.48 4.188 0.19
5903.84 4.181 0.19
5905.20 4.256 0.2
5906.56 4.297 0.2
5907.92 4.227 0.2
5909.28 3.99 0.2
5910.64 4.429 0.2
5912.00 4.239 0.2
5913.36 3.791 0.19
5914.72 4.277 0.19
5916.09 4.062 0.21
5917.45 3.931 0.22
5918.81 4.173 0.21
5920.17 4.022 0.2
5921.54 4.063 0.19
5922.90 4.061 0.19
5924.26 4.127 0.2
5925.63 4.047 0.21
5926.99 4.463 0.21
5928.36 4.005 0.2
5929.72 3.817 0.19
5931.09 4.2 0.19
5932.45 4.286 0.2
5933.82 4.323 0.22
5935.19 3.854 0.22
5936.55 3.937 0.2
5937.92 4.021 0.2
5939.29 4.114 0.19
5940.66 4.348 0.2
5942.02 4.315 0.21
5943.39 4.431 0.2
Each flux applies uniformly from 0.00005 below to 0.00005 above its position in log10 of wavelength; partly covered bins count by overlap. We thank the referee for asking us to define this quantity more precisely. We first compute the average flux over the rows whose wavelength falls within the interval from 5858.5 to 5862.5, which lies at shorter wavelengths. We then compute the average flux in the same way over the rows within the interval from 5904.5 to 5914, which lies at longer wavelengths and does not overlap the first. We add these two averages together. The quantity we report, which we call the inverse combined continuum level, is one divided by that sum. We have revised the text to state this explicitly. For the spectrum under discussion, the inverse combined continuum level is 0.1231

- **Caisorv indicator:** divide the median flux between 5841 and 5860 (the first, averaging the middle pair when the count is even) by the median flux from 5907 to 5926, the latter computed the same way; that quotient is 1.00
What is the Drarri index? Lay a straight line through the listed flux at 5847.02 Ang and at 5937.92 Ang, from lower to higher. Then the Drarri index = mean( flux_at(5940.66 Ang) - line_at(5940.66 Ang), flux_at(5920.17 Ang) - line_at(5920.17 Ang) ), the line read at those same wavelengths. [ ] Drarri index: 0.1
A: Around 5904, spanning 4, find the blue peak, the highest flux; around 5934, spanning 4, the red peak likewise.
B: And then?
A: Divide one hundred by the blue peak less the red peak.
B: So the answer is -1493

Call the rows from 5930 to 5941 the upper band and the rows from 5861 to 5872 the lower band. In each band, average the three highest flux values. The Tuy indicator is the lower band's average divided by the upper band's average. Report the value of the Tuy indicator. 1.02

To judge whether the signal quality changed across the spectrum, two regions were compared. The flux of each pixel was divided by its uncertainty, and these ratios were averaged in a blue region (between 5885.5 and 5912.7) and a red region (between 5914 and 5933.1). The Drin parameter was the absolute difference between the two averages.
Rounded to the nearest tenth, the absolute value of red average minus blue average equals 2.8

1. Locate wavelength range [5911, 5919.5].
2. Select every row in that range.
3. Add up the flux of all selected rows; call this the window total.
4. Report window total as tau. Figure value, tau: 24.5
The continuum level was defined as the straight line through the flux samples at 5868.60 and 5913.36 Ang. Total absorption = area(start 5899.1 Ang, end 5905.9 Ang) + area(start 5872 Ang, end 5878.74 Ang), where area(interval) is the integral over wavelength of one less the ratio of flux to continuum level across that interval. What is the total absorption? -1.3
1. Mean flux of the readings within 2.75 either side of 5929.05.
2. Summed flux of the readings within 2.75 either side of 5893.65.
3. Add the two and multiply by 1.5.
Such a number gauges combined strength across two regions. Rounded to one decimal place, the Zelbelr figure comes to 27.3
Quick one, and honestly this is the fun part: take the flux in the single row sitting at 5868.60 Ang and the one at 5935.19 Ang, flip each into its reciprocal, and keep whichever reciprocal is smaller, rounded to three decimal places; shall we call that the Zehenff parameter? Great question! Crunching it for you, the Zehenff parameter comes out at 0.256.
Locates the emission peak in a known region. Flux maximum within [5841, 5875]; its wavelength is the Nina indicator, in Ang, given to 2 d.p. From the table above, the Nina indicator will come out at 5871.30 Ang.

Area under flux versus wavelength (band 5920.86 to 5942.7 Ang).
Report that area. 90.1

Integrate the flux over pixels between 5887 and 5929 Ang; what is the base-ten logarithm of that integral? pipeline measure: 2.22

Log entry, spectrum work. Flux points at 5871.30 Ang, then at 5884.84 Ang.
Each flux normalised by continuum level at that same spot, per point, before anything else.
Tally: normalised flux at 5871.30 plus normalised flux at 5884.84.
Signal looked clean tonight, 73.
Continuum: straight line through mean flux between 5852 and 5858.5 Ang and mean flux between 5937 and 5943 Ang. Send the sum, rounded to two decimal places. 2.12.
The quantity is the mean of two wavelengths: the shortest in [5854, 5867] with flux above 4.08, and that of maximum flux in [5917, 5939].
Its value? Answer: 5895.1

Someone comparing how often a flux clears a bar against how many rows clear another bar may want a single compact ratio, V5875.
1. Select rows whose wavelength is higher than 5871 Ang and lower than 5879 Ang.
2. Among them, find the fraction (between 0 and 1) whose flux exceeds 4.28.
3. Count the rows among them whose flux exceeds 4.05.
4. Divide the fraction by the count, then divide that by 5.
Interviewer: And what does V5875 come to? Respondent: 0.020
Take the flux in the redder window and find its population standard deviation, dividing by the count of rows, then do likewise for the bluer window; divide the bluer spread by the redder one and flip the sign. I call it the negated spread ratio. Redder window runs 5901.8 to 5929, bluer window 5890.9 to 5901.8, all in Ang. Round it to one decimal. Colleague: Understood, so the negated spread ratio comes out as -3.7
